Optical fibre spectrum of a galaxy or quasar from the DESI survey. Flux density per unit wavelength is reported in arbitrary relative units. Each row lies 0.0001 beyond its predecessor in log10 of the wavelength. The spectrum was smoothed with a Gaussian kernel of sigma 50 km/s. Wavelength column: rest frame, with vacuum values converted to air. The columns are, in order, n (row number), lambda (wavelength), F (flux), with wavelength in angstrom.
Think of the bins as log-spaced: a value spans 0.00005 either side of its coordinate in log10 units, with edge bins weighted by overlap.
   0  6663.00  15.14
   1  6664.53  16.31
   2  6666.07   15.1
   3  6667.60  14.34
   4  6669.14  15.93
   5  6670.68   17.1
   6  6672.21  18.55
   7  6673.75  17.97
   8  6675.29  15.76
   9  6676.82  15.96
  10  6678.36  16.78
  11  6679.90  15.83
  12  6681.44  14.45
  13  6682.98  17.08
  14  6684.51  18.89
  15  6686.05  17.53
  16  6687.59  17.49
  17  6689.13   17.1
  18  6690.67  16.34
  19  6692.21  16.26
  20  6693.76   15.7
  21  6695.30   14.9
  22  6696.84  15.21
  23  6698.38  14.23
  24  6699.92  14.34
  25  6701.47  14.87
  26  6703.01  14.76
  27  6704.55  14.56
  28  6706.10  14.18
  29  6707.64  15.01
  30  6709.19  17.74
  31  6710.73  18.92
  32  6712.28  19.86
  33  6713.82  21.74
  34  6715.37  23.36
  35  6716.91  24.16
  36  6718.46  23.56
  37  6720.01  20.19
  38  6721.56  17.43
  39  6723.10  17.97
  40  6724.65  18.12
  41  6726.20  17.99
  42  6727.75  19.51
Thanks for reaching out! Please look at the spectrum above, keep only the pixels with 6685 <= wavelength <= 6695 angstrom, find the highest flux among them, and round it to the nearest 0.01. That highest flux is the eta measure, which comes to 17.53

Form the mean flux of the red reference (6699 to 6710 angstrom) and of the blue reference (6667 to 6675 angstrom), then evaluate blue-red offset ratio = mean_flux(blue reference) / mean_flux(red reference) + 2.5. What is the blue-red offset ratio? 3.61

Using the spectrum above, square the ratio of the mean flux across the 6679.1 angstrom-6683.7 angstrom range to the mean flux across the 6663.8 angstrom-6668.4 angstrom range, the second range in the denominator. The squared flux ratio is 1.07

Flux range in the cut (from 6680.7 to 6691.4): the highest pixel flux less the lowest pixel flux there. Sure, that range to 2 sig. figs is 4.4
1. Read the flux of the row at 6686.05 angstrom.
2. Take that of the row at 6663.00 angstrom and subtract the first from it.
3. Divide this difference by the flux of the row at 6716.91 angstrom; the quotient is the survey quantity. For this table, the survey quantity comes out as -0.10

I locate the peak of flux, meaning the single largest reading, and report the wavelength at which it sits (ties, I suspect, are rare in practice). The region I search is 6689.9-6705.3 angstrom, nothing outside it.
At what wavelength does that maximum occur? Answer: 6690.67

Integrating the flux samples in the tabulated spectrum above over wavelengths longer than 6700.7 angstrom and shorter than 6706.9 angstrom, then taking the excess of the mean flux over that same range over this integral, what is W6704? -76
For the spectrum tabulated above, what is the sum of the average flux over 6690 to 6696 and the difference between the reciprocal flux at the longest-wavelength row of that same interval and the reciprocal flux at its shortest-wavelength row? 15.8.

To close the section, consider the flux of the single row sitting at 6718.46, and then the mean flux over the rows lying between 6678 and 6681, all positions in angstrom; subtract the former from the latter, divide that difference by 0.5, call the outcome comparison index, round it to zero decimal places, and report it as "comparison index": -15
